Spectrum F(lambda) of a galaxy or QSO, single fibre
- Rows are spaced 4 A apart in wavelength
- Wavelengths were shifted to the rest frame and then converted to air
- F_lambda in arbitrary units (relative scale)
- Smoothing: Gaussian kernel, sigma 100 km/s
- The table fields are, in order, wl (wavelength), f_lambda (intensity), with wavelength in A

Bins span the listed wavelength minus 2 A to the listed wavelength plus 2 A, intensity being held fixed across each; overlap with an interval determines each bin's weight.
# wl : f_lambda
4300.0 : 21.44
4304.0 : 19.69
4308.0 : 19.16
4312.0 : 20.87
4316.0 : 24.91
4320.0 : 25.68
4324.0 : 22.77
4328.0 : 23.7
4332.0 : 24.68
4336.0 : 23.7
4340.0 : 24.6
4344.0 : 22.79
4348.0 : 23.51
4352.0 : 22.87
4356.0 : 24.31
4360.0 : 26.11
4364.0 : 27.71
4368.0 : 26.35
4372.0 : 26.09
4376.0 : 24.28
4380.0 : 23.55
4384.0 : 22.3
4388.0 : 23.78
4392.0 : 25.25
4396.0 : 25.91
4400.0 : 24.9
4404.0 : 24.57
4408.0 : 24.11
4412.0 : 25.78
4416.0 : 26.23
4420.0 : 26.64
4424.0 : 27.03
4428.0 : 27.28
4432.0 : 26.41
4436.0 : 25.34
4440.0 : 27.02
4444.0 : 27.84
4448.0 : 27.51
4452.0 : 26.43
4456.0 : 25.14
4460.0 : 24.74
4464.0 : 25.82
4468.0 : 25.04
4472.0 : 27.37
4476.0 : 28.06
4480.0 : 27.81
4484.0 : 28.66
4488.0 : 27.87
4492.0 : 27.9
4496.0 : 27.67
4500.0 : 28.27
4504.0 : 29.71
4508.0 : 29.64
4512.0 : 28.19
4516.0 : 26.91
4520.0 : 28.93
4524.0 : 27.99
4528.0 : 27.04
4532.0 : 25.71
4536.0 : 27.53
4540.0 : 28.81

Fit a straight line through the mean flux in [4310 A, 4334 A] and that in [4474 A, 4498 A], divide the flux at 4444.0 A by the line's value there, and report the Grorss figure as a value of 1.03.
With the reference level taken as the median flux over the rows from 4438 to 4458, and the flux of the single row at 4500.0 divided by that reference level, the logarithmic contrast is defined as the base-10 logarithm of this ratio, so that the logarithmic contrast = 0.020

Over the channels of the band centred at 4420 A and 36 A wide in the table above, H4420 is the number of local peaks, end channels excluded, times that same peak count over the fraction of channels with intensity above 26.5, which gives 3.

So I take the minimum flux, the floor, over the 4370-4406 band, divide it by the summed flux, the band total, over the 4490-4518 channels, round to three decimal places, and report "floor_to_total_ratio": 0.112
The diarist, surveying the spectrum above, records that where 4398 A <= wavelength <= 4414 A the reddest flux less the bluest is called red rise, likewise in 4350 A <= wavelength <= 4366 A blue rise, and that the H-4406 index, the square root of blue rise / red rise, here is 2.3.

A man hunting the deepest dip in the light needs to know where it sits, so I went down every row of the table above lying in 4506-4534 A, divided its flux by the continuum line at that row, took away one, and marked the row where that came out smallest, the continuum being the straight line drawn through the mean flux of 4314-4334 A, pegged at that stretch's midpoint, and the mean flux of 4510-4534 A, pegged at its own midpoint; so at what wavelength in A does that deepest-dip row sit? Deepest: 4532.0 A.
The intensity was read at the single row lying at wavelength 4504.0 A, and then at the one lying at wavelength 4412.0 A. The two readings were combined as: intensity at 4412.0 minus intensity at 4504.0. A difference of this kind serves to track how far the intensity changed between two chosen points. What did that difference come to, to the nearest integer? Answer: -4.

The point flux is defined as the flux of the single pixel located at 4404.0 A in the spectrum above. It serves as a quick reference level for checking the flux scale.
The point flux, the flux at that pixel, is 24.57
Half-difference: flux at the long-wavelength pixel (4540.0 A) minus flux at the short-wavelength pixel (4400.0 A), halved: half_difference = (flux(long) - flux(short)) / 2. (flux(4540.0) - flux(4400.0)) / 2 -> 2.0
